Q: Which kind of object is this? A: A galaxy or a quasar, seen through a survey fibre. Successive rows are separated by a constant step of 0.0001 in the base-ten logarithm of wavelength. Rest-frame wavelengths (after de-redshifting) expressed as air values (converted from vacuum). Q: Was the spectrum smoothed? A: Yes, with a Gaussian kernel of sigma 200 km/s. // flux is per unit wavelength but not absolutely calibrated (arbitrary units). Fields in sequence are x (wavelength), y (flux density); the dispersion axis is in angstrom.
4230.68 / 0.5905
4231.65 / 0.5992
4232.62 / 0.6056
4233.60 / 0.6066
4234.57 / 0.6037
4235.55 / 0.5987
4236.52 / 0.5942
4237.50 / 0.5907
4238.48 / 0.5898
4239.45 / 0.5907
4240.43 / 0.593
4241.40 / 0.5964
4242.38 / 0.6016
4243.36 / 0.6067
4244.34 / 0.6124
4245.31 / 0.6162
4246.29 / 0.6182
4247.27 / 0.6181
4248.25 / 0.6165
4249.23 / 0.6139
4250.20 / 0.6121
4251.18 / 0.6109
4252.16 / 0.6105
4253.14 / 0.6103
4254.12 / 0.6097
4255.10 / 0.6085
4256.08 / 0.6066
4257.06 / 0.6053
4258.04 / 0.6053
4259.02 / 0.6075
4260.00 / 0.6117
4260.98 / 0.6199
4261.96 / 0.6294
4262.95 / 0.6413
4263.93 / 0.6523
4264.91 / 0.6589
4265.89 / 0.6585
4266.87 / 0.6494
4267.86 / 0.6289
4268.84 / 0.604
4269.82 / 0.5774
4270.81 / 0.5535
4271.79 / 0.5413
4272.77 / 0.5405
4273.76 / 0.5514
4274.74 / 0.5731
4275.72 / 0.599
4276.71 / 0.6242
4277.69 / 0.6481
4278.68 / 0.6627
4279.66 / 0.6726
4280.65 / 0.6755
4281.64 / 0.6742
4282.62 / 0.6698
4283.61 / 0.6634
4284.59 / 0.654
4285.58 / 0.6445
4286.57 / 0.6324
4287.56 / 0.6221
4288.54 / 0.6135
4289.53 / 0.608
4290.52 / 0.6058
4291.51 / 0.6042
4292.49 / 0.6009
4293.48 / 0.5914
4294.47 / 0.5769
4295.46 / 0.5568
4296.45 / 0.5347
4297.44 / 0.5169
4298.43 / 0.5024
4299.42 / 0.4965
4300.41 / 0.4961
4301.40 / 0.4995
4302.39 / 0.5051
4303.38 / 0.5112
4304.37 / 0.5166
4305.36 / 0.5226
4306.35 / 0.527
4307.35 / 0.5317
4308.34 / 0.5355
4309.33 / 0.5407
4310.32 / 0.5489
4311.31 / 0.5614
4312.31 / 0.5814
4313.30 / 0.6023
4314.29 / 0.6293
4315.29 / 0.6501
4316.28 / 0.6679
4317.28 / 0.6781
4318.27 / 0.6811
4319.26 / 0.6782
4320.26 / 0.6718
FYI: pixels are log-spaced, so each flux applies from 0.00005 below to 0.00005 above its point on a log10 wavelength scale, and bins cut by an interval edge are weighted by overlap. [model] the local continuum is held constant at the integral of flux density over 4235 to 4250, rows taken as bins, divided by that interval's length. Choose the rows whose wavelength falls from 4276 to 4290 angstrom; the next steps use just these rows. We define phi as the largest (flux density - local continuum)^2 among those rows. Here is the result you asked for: 0.0051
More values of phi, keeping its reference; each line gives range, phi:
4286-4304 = 0.0116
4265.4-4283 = 0.0051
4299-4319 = 0.0116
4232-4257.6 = 0.0002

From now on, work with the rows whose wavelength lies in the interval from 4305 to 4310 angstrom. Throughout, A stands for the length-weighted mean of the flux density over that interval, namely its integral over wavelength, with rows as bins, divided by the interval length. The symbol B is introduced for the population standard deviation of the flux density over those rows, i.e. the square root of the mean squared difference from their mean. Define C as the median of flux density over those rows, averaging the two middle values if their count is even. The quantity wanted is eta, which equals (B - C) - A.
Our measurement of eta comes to -1.06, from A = 0.53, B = 0.006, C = 0.532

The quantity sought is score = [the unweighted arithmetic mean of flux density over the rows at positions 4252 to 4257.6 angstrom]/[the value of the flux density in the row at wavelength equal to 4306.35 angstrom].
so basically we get 1.15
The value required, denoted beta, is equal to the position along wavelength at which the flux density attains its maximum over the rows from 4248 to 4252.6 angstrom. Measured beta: 4248.25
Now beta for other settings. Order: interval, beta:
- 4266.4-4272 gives 4266.87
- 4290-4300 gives 4290.52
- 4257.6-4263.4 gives 4262.95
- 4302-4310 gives 4309.33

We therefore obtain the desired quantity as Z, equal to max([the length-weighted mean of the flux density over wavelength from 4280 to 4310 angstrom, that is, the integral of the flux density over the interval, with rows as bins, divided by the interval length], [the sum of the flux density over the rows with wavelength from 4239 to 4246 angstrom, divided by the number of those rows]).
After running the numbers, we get 0.602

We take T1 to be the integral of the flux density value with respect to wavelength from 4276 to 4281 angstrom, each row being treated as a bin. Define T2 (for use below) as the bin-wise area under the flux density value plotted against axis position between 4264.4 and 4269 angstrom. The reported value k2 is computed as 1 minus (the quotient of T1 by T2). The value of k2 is -0.104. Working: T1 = 3.3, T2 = 2.96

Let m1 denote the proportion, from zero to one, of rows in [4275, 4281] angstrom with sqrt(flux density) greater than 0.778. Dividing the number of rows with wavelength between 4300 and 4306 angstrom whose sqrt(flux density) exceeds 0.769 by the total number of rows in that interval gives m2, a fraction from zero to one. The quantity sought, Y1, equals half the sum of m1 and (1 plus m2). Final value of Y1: 0.92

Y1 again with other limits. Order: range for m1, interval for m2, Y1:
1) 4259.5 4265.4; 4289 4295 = 1.42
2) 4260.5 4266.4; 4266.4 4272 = 1.25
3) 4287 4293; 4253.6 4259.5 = 1.33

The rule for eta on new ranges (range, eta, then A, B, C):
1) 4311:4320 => -1.25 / 0.64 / 0.043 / 0.650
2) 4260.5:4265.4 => -1.27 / 0.64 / 0.014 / 0.641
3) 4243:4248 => -1.23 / 0.61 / 0.004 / 0.616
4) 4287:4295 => -1.20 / 0.60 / 0.013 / 0.605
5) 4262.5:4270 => -1.25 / 0.64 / 0.027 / 0.645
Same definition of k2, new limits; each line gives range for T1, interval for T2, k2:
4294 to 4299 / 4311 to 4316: 0.119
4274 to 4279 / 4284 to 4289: 0.028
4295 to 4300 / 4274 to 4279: 0.156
